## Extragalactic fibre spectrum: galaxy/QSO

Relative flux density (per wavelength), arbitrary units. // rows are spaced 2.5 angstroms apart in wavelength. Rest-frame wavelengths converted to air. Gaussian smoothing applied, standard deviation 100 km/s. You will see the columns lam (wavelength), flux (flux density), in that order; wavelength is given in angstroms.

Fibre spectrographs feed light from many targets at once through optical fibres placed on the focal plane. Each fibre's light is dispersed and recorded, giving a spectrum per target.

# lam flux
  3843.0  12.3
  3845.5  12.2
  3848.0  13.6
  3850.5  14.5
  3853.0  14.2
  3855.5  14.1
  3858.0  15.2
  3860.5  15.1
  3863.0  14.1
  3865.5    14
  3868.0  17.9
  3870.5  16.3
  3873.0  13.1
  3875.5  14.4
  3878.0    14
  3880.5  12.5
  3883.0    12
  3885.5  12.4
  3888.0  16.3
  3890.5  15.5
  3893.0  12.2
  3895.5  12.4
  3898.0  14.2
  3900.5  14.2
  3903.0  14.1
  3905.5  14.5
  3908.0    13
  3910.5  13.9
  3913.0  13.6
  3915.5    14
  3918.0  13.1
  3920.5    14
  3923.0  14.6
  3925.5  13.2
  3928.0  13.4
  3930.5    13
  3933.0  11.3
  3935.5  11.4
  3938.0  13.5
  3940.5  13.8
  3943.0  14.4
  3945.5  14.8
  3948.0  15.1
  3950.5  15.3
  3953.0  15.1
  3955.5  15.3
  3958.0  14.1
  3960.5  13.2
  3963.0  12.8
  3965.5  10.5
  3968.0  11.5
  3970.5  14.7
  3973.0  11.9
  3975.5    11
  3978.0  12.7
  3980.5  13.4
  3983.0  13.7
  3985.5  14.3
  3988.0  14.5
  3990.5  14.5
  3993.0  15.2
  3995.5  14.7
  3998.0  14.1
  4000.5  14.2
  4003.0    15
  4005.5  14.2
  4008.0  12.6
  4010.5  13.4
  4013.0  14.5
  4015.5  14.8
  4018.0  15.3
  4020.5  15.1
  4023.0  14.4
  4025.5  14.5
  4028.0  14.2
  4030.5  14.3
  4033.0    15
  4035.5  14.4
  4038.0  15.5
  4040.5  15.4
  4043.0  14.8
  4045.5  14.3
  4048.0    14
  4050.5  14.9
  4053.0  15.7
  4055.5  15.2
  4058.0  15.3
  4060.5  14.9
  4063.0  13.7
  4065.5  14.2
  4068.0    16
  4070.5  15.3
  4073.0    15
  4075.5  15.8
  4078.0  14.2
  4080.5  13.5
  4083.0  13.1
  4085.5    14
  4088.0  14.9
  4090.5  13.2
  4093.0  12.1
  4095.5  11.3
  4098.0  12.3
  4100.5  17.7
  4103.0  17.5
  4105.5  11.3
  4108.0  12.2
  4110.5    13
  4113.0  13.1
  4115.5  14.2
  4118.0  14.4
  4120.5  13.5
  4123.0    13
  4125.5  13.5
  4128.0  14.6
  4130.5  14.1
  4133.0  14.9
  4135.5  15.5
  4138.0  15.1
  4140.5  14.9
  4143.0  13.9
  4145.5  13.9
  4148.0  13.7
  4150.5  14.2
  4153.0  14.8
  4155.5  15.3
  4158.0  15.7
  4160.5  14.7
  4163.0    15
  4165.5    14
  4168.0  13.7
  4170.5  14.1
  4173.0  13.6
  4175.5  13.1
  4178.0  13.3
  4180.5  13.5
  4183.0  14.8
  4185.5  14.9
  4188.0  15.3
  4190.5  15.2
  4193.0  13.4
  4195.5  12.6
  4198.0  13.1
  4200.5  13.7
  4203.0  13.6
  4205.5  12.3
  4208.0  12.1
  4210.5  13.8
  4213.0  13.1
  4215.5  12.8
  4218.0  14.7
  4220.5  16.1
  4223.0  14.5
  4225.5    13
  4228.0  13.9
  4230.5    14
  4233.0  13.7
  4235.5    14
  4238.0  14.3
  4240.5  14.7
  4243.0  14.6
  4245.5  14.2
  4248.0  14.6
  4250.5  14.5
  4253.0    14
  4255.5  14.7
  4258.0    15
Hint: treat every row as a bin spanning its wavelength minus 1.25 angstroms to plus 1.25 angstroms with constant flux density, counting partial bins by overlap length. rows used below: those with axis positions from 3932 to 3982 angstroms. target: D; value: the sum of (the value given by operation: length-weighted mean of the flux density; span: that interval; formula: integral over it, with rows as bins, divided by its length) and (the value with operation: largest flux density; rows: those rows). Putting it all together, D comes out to 28.6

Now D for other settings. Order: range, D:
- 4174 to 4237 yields 29.9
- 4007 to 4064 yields 30.3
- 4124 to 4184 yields 30.0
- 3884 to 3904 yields 30.2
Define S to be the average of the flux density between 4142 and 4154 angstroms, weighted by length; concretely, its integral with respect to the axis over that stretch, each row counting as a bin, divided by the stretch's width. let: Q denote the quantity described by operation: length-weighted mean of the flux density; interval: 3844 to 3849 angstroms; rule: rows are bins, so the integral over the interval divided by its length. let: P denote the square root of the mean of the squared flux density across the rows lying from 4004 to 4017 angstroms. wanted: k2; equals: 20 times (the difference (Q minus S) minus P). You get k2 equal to -304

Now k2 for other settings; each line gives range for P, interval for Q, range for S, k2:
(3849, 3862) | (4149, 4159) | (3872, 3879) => -271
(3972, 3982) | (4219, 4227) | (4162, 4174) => -237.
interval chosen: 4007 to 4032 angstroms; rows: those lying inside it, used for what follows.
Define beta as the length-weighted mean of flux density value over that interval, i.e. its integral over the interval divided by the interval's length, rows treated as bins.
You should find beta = 14.3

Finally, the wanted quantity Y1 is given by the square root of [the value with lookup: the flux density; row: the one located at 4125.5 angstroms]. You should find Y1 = 3.7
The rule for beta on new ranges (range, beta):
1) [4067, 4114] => 14.0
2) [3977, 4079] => 14.6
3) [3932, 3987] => 13.4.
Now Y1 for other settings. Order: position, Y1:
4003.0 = 3.9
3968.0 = 3.4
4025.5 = 3.8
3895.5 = 3.5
